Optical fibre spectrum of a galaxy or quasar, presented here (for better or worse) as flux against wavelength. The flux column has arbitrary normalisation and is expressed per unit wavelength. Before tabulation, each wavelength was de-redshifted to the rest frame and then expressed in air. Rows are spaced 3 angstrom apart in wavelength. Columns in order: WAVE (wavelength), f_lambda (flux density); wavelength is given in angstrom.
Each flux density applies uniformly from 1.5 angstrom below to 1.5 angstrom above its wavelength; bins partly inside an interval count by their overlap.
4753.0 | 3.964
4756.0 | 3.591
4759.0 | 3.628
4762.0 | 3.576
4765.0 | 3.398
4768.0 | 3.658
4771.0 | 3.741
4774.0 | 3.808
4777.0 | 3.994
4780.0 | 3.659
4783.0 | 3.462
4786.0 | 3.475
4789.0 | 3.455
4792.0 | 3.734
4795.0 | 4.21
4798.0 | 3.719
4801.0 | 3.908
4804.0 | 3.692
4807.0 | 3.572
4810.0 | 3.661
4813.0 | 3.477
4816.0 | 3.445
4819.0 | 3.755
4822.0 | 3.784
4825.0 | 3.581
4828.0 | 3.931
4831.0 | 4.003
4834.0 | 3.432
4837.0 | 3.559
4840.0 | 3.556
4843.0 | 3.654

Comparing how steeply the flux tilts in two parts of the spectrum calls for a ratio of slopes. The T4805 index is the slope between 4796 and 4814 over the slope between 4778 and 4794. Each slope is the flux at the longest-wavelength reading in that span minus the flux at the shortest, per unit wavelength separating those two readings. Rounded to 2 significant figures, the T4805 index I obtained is -2.6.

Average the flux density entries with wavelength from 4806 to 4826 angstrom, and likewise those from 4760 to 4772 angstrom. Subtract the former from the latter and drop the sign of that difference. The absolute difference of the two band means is 0.02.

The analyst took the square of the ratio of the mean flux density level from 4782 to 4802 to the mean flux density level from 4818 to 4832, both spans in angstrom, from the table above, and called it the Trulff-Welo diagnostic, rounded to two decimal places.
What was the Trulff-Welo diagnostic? 0.95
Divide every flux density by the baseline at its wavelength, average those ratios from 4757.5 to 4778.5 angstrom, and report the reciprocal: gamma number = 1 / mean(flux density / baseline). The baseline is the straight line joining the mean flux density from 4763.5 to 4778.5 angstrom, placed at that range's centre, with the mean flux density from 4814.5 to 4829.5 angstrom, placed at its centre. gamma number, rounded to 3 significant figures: 1.01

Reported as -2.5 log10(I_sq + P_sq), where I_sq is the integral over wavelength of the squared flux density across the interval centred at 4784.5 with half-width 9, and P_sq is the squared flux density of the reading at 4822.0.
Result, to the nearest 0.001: -6.004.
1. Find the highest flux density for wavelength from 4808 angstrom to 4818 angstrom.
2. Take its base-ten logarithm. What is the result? 0.56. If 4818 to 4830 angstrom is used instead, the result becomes 0.59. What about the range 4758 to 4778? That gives 0.60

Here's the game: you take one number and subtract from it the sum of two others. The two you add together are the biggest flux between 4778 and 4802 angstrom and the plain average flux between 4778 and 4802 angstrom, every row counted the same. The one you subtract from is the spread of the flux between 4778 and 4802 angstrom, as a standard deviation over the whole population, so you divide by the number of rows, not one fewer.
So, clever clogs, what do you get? -7.67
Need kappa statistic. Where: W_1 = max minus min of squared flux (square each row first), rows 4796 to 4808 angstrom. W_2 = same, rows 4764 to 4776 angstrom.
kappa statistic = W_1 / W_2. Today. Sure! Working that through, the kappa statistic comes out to 1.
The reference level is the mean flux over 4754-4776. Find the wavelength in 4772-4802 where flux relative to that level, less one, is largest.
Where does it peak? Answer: 4795.0 angstrom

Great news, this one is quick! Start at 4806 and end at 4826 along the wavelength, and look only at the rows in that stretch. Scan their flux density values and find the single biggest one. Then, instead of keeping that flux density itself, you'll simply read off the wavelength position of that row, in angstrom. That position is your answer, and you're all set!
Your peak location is 4822.0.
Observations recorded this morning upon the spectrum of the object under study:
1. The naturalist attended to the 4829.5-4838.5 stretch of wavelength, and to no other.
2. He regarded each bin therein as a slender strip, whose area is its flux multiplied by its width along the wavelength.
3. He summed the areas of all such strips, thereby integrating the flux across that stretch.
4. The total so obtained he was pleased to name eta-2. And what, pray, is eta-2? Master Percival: 33.0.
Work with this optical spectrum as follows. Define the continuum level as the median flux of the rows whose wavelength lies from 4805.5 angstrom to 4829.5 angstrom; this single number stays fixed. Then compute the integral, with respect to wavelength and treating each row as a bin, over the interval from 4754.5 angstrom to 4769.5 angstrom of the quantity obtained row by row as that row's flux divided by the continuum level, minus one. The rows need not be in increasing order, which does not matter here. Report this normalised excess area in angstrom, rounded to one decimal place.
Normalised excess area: -0.2 angstrom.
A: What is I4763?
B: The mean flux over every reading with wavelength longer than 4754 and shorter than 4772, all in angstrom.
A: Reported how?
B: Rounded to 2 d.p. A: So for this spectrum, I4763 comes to 3.60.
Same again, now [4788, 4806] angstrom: 3.79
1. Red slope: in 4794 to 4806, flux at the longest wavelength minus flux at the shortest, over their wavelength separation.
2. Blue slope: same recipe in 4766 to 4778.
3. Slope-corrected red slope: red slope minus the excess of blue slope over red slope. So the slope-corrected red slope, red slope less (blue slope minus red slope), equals -0.15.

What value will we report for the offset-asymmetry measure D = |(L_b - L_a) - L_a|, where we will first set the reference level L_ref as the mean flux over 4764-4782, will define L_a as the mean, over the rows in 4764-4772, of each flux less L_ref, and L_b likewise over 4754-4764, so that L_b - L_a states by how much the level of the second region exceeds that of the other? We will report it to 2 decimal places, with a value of 0.11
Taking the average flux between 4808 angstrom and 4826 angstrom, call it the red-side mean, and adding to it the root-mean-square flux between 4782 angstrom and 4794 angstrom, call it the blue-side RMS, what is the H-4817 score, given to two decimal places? 7.15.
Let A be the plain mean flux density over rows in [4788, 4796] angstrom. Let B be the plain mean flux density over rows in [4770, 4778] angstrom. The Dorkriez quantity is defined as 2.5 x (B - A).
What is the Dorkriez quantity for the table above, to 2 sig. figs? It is 0.12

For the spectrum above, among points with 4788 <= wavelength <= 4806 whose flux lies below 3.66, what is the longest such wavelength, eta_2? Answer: 4789.0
